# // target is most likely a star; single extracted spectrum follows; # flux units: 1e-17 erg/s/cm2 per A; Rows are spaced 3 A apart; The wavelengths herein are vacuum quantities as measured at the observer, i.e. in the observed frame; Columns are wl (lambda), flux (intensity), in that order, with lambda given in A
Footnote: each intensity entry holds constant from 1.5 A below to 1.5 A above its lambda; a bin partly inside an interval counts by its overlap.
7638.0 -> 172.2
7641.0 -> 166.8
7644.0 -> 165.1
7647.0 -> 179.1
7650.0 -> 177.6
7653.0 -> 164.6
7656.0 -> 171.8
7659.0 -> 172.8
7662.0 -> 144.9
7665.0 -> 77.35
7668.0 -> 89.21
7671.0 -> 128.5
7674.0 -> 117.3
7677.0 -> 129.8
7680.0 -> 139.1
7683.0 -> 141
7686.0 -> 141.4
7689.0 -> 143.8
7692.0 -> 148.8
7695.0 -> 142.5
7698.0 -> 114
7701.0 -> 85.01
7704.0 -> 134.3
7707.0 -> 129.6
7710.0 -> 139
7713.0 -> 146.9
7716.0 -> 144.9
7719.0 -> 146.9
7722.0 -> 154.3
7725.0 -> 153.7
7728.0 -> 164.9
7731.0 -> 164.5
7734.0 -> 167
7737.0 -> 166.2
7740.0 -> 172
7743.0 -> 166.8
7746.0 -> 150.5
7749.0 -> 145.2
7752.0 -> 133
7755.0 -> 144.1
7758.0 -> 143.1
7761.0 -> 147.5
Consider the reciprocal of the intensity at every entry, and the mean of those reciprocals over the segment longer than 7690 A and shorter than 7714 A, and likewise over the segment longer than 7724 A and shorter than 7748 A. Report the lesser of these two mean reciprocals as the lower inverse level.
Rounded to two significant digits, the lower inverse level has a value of 0.0061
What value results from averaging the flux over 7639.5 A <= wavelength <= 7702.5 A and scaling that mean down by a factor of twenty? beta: 7.0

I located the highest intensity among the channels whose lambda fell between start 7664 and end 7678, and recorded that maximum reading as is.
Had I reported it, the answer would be 129.8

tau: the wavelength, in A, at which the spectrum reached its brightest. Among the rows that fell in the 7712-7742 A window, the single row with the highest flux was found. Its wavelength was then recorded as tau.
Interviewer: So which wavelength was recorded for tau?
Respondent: 7740.0 A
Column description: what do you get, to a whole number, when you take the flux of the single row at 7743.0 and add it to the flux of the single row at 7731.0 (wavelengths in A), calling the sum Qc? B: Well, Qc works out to 331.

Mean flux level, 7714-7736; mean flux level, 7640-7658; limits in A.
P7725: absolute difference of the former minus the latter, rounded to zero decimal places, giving 14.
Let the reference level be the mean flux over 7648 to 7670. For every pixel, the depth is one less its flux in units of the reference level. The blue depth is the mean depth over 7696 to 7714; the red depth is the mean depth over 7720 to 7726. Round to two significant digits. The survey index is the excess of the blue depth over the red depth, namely 0.20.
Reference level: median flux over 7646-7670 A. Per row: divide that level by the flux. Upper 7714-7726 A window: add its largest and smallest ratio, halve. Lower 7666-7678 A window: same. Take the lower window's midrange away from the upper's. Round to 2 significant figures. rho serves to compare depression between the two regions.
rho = -0.47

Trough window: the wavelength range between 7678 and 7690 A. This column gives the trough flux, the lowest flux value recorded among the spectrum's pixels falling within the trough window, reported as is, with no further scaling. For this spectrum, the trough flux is 139.1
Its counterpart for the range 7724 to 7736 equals 153.7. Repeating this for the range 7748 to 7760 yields 133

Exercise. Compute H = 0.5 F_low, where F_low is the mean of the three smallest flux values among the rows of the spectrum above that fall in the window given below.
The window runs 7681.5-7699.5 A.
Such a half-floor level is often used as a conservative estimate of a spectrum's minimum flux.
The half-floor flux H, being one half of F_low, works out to 66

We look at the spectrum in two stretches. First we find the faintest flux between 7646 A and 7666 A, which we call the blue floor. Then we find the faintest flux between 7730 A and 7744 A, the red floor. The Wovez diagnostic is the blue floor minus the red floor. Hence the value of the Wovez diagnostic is -87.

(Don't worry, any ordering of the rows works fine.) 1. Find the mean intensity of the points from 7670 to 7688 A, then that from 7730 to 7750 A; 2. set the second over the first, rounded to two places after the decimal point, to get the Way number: 1.22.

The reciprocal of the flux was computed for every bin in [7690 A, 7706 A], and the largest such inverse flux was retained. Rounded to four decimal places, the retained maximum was 0.0118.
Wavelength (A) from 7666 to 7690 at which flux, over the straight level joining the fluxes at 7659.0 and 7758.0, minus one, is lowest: 7668.0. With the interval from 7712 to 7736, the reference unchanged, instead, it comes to 7716.0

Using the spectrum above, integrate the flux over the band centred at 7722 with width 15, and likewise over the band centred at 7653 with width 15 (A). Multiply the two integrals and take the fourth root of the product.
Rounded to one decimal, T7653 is 49.4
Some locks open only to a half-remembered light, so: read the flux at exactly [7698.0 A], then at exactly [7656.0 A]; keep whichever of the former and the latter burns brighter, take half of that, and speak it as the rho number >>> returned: 85.9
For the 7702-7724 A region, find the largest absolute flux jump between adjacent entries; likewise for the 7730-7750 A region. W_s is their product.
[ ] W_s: 153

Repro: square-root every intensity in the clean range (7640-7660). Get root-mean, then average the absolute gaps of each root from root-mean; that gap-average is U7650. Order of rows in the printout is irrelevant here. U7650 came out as 0.2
